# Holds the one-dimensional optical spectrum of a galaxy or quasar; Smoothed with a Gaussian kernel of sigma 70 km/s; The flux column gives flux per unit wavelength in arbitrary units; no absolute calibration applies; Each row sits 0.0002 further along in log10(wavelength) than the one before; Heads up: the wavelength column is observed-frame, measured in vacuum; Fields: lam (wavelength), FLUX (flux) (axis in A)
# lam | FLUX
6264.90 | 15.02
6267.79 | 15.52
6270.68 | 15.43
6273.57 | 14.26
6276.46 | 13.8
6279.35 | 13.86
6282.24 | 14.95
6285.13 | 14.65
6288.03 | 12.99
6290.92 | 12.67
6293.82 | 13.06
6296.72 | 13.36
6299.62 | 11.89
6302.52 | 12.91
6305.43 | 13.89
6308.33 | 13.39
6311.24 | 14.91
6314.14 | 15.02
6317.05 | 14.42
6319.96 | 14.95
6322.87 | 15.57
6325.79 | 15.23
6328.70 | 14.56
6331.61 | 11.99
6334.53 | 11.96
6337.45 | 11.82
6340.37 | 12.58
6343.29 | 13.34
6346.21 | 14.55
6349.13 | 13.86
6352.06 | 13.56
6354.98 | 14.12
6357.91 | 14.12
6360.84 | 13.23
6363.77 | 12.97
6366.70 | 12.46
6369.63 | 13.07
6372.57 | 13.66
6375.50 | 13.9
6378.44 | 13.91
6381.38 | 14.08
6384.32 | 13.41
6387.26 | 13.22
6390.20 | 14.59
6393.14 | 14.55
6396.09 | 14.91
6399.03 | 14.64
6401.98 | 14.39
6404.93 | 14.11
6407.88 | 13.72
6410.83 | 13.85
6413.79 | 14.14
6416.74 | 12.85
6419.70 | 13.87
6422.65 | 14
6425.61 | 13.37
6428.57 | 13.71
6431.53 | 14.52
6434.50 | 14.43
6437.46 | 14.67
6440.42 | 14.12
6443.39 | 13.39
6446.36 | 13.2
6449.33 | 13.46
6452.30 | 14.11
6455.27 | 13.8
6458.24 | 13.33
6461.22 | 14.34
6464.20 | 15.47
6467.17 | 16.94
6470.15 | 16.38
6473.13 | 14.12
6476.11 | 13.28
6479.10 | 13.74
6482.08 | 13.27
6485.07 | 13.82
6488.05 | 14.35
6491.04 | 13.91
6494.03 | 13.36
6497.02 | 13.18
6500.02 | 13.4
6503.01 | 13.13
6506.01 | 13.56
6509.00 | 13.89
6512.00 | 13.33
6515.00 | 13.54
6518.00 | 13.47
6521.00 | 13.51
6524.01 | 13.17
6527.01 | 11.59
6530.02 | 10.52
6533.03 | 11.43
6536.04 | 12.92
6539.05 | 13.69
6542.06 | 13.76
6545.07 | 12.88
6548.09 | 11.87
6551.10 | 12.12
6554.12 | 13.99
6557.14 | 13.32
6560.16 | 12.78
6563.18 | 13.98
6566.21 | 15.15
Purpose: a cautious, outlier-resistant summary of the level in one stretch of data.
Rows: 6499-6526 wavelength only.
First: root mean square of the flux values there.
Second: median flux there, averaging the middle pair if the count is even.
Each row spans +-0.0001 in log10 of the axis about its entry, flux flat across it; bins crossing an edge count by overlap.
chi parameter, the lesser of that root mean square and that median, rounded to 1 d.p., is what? 13.4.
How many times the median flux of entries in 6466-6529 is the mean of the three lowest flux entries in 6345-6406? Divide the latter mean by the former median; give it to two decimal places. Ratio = 0.95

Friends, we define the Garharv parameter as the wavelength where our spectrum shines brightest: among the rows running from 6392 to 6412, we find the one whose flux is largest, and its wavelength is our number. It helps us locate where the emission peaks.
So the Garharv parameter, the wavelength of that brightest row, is 6396.09 A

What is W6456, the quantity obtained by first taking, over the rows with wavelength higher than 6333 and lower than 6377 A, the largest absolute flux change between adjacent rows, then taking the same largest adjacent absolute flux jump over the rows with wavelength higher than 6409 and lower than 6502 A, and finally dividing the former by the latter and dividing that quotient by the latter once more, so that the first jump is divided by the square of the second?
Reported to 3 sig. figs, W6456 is 0.237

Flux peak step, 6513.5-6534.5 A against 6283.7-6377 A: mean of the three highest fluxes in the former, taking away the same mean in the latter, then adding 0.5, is -1.3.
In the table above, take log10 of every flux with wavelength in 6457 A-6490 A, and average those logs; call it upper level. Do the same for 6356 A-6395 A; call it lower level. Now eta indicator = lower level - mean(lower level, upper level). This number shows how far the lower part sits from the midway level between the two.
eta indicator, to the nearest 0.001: -0.012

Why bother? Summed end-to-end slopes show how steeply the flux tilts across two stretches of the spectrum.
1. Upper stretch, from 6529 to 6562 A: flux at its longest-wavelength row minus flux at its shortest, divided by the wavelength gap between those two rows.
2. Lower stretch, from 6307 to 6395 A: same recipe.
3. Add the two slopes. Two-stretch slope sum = 0.09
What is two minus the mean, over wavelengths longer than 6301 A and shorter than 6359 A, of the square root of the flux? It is -1.72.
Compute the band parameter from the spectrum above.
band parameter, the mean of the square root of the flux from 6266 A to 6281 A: 3.82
